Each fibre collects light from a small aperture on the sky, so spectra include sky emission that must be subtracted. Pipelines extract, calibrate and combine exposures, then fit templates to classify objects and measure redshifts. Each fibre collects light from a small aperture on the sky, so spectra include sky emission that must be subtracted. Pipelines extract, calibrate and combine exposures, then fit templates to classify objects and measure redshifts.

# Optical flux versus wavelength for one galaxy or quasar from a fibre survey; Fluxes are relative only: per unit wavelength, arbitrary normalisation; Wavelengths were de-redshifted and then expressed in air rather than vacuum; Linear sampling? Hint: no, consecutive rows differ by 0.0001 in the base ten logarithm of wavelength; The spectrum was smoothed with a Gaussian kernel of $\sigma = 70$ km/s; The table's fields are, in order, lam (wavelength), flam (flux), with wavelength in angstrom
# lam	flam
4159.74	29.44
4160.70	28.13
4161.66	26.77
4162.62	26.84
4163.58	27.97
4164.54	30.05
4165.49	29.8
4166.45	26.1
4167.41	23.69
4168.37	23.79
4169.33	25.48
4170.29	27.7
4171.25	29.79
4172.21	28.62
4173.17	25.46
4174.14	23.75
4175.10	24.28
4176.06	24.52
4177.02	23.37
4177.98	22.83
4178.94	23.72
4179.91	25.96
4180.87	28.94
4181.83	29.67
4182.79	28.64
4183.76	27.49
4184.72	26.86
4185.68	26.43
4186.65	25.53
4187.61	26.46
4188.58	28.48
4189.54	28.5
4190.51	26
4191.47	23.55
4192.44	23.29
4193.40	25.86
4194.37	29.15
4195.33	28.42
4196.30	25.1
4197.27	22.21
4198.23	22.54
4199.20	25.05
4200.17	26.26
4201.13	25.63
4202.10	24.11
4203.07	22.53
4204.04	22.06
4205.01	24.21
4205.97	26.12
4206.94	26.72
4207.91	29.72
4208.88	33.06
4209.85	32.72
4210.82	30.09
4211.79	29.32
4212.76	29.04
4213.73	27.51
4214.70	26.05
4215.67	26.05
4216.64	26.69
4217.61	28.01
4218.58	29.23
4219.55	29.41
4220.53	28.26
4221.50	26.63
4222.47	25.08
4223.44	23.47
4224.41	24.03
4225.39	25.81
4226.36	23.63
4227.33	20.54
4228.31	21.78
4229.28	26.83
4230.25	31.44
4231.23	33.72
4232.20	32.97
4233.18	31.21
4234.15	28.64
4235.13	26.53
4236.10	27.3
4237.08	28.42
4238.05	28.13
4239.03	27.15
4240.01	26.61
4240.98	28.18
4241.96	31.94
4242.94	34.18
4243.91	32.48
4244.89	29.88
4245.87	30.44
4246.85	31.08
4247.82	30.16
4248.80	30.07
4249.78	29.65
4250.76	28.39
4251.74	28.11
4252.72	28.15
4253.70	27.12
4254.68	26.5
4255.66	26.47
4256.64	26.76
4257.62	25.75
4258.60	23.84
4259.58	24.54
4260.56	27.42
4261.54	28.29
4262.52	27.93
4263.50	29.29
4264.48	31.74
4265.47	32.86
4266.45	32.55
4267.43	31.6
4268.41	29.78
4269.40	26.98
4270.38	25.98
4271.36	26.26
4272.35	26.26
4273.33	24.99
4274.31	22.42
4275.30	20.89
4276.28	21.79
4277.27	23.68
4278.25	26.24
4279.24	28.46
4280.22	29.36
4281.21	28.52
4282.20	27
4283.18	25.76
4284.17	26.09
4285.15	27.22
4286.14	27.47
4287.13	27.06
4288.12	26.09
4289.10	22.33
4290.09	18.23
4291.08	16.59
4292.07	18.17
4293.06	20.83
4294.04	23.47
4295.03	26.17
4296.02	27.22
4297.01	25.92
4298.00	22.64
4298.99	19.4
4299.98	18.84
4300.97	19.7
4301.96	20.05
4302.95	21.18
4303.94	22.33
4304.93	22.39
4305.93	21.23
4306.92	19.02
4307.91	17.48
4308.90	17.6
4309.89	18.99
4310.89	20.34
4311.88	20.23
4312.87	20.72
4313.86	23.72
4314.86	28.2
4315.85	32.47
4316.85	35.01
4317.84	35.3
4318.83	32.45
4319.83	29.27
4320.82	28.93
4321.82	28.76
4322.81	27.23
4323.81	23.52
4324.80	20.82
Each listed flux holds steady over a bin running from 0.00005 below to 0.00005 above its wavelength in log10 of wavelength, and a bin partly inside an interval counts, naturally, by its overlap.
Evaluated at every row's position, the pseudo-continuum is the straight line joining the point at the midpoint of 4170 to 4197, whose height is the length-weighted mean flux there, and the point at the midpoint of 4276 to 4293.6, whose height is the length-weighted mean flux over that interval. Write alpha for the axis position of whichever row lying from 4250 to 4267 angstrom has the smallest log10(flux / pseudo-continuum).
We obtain 4258.60 angstrom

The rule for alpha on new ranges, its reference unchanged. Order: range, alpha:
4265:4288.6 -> 4275.30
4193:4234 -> 4227.33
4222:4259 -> 4227.33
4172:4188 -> 4177.98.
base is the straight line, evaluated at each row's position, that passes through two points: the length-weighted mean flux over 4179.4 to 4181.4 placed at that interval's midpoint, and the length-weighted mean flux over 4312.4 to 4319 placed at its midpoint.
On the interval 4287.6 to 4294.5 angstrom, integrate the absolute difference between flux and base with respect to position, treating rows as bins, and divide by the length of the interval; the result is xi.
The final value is 8.4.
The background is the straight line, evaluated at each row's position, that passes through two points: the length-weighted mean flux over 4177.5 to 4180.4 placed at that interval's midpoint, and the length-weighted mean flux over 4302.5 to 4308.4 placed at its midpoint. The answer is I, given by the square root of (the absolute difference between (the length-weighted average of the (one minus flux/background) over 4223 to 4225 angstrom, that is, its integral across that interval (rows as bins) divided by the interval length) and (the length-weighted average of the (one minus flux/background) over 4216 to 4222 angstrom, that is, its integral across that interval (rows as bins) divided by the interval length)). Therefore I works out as 0.42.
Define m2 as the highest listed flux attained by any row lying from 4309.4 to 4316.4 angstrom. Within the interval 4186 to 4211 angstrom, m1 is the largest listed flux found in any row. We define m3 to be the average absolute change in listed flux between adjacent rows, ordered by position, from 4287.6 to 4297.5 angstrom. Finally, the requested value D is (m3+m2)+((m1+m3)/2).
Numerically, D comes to 52.6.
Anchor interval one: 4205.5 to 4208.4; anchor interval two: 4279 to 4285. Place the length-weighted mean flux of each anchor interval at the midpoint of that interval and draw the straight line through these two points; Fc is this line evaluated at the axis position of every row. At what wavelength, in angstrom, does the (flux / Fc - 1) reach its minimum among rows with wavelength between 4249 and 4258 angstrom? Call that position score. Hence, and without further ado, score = 4257.62 angstrom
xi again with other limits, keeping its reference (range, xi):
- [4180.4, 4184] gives 1.3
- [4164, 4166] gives 2.7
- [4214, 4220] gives 1.3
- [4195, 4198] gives 3.2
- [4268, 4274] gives 2.6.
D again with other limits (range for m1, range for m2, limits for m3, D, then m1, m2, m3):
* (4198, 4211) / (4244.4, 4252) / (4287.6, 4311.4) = 50.2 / 33.06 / 31.08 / 1.7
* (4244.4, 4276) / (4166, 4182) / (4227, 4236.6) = 49.7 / 32.86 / 29.79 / 2.3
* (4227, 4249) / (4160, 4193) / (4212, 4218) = 48.6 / 34.18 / 30.05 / 1.0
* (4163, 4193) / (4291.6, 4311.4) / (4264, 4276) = 44.1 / 30.05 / 27.22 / 1.2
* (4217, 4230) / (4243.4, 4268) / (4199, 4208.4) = 49.7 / 29.41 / 32.86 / 1.5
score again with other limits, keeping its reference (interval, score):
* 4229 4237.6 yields 4235.13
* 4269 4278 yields 4275.30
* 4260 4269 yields 4260.56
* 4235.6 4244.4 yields 4240.01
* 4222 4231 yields 4227.33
